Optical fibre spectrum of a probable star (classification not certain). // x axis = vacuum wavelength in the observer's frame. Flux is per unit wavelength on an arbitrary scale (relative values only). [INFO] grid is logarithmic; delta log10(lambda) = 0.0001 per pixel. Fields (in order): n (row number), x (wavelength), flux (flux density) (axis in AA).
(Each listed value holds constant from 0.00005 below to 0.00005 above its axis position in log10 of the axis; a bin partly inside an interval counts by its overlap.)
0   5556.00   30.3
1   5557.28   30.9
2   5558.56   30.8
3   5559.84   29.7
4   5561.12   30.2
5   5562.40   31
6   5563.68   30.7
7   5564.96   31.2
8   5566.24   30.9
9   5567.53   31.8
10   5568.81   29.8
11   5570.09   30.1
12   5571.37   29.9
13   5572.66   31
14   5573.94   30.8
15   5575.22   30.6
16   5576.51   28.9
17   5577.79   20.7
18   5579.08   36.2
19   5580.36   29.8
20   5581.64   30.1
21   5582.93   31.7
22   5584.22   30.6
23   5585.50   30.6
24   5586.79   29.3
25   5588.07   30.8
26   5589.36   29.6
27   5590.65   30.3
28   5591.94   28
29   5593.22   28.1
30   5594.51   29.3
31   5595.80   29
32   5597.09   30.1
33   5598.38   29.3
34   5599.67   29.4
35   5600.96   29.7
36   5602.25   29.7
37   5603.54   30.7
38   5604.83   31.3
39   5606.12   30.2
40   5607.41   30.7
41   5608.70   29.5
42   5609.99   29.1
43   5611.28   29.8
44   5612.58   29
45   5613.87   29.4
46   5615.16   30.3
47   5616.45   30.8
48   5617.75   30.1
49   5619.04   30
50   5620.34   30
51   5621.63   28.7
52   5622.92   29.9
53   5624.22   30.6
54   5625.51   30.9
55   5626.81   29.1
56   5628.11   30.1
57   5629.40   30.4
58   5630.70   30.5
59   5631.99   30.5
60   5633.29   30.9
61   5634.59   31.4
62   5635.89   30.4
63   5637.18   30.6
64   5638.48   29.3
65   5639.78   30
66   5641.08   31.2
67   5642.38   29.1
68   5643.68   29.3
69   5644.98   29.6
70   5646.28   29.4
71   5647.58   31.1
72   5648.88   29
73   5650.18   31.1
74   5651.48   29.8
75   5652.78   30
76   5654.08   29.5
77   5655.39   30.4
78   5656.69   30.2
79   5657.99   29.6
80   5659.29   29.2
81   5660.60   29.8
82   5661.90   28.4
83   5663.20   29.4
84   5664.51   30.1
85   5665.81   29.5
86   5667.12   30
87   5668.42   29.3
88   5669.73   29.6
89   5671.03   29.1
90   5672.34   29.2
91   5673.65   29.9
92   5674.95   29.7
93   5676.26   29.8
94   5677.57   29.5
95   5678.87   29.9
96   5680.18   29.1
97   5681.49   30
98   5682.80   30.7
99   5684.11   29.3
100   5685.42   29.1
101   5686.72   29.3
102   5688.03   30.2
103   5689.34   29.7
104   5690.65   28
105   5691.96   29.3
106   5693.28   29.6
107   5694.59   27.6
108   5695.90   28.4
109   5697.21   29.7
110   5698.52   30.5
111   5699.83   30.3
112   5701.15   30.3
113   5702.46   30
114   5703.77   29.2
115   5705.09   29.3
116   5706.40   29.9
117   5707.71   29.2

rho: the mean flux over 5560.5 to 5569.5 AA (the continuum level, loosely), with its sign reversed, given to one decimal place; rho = -30.8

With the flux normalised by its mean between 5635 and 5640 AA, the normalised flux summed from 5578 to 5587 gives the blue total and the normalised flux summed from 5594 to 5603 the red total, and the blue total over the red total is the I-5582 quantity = 1.06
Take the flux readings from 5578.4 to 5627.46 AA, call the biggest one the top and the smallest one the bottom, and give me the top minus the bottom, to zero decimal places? 8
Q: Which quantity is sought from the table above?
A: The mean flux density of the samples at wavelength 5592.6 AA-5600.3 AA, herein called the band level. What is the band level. 29.2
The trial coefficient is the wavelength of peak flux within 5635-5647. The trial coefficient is 5641.08 AA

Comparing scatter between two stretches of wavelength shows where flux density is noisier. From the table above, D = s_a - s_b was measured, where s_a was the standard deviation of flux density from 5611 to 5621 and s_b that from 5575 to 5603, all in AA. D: -2.0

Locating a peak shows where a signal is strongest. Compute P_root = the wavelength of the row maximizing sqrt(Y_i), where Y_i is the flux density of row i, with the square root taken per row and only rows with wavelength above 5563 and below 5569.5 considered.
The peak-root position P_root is 5567.53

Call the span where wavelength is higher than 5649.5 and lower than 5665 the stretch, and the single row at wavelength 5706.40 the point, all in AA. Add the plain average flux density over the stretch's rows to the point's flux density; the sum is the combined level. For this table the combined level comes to 59.69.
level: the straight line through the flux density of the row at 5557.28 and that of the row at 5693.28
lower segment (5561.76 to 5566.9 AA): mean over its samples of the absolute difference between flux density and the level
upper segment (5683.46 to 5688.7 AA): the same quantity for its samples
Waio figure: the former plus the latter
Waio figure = 0.7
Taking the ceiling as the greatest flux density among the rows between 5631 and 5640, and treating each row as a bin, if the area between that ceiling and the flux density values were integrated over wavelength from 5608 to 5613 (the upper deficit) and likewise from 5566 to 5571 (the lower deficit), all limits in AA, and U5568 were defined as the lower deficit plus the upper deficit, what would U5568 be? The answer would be 14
